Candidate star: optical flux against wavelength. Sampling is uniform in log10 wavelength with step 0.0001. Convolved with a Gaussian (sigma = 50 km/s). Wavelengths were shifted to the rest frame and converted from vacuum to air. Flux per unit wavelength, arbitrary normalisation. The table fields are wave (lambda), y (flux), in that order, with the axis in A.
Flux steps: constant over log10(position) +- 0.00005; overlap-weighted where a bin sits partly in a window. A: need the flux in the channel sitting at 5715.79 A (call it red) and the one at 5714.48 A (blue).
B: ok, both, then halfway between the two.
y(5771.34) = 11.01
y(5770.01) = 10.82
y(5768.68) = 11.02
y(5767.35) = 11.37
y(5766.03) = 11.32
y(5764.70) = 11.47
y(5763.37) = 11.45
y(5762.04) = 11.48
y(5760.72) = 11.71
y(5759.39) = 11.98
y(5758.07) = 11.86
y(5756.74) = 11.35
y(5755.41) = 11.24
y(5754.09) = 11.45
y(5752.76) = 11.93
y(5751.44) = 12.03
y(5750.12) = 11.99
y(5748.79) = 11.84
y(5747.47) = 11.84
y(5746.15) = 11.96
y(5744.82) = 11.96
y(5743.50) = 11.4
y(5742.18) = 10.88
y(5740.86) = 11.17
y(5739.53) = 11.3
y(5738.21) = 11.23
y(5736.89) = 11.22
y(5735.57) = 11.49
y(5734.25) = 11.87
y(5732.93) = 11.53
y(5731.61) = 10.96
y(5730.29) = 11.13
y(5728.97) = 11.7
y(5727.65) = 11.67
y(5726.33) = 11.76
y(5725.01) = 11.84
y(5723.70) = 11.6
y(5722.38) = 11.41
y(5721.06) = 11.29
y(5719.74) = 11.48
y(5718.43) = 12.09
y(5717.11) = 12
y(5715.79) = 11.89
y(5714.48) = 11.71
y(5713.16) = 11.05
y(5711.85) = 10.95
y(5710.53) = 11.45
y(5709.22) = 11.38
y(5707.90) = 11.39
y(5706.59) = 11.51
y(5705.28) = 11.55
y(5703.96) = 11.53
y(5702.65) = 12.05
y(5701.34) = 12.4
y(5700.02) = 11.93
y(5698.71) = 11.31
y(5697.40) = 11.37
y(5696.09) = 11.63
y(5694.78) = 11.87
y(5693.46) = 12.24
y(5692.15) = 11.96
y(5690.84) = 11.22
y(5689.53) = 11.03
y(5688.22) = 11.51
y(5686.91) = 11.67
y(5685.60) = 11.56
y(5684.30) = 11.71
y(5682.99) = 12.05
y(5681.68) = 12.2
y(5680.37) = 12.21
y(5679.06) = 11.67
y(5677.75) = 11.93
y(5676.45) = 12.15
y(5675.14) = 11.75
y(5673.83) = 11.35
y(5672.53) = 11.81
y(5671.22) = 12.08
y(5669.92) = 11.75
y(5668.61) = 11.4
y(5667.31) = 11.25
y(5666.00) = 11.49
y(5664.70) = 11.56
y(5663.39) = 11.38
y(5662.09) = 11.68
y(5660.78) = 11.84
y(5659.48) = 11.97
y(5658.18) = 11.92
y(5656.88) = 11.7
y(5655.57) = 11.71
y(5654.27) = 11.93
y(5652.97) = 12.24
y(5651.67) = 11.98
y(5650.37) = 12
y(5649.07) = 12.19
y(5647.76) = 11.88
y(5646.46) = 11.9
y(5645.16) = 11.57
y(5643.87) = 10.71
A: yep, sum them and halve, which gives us 11.80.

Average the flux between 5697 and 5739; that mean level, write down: 11.6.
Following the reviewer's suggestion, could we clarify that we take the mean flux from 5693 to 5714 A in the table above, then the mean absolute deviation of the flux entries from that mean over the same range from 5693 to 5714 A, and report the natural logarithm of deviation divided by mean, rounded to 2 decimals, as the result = -3.61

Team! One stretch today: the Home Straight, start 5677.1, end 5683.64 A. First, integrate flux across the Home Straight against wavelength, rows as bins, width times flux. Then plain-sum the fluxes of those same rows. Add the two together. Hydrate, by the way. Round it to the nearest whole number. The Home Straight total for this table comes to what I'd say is 139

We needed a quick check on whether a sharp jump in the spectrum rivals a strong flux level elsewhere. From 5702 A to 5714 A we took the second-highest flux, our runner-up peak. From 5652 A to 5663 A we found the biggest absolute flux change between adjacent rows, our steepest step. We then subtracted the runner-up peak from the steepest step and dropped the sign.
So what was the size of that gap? 11.2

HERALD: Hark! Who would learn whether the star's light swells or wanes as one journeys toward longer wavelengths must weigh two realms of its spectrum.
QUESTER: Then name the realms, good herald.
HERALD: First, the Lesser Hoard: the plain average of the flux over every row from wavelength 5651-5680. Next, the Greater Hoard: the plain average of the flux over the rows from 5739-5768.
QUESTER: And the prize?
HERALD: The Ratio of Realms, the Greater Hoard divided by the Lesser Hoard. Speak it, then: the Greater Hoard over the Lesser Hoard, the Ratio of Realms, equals 0.986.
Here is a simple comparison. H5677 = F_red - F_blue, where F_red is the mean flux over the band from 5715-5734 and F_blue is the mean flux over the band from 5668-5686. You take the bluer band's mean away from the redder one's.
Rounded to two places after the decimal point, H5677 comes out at -0.23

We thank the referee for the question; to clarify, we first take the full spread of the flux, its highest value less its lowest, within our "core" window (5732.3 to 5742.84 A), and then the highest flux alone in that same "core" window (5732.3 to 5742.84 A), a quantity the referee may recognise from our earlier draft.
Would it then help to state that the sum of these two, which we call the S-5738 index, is 12.9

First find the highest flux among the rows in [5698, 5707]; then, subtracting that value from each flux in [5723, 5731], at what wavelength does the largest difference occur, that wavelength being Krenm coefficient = 5725.01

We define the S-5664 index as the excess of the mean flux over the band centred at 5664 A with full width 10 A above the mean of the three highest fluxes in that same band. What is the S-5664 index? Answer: -0.26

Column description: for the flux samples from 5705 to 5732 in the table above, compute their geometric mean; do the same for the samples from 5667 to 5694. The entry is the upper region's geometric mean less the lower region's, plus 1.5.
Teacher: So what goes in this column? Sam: 1.278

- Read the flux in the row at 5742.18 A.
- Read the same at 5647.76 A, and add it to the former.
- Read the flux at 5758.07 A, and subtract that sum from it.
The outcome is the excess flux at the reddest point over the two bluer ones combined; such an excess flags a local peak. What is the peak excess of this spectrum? -10.9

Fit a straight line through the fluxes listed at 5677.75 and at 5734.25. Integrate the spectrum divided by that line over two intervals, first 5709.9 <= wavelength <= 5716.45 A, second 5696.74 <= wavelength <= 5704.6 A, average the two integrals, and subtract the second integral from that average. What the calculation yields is -0.7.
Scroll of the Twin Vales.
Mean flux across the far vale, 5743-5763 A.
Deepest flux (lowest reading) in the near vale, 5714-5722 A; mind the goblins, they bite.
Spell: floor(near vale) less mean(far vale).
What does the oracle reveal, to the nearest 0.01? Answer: -0.44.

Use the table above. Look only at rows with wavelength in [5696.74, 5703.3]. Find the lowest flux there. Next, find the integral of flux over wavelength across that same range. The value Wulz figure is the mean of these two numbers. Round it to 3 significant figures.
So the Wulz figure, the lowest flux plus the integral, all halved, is 44.4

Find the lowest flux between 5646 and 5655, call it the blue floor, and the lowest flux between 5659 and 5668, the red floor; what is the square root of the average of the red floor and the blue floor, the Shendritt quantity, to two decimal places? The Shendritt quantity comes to 3.40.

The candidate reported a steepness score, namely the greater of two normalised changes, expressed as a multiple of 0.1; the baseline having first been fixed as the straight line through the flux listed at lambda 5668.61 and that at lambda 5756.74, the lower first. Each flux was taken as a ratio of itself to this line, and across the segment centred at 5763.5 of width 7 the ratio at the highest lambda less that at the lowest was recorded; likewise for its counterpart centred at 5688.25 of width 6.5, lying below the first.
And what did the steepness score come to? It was -0.3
